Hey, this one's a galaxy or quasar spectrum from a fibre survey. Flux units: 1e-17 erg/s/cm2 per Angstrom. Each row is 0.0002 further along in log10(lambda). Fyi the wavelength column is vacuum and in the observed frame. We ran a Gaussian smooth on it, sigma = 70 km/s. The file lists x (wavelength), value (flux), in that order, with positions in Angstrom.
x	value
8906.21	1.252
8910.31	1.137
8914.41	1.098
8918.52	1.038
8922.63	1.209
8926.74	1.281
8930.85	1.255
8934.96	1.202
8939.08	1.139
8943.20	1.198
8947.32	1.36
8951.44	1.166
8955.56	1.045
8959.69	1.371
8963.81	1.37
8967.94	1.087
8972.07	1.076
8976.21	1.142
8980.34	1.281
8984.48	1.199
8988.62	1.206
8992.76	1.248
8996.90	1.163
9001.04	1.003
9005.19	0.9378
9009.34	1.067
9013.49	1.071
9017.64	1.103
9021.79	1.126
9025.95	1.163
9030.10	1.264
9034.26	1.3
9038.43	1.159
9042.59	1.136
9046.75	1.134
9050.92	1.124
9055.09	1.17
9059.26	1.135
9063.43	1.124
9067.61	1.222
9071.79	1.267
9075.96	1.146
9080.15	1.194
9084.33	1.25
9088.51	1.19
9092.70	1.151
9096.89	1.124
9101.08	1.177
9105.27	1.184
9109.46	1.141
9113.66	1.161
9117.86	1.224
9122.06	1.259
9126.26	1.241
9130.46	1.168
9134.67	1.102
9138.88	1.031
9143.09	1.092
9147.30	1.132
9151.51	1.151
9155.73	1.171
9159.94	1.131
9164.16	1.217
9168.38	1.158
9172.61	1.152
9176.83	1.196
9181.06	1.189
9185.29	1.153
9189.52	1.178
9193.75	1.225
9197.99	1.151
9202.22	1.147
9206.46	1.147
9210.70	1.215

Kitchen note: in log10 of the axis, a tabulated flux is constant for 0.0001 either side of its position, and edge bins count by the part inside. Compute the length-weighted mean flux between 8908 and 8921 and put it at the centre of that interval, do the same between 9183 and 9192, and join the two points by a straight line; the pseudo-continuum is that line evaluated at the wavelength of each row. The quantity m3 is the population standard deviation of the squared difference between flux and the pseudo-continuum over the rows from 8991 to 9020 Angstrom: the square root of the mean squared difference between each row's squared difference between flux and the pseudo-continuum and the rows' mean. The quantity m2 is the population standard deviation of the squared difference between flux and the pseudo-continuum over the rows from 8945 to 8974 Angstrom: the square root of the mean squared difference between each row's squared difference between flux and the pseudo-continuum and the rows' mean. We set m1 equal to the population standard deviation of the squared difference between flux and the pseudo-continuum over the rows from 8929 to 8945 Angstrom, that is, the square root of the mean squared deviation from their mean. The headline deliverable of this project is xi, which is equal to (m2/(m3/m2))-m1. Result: 0.082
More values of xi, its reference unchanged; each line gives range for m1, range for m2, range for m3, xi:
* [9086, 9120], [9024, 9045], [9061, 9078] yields 0.019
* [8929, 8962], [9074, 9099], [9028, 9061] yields -0.024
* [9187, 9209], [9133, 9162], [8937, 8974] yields 0.000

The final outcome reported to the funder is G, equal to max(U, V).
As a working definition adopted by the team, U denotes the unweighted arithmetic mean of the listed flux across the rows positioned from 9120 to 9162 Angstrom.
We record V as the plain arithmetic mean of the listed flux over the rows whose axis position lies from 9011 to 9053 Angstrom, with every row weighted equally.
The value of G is 1.16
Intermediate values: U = 1.15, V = 1.16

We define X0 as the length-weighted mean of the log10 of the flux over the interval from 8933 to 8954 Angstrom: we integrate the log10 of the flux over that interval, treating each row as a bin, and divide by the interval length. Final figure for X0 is 0.082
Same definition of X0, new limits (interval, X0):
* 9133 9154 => 0.042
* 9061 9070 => 0.069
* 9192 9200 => 0.074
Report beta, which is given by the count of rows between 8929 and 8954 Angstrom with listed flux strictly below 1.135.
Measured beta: 0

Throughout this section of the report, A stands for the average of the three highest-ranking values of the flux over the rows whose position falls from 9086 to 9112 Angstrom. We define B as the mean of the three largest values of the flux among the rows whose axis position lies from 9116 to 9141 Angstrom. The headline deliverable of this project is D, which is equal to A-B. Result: -0.06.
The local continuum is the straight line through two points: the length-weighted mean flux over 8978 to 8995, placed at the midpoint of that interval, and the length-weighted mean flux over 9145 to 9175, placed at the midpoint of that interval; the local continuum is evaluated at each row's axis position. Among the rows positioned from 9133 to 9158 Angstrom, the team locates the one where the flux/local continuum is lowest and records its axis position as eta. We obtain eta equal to 9138.88 Angstrom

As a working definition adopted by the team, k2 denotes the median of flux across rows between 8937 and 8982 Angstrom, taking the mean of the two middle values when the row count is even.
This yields 1.17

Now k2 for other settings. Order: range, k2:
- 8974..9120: 1.16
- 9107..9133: 1.20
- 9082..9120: 1.18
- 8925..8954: 1.20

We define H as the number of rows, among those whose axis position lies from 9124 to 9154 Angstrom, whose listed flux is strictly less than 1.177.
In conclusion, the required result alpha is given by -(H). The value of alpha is -6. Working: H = 6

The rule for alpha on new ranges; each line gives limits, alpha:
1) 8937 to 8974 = -5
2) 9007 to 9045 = -7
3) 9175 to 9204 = -3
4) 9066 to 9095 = -2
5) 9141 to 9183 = -7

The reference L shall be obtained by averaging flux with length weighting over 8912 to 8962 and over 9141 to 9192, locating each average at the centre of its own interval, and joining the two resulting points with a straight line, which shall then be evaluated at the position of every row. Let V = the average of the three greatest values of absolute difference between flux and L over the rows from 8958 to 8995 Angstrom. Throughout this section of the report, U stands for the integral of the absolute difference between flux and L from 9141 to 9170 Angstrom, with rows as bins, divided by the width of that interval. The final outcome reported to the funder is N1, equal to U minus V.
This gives -0.13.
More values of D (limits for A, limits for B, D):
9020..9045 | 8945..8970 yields -0.12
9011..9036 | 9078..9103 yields 0.03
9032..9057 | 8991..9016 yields 0.05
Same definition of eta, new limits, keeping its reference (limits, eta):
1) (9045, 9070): 9050.92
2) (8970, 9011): 9005.19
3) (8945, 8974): 8955.56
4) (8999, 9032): 9005.19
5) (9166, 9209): 9172.61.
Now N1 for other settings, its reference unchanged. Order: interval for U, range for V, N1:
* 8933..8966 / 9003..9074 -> -0.07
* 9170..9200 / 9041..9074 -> -0.04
